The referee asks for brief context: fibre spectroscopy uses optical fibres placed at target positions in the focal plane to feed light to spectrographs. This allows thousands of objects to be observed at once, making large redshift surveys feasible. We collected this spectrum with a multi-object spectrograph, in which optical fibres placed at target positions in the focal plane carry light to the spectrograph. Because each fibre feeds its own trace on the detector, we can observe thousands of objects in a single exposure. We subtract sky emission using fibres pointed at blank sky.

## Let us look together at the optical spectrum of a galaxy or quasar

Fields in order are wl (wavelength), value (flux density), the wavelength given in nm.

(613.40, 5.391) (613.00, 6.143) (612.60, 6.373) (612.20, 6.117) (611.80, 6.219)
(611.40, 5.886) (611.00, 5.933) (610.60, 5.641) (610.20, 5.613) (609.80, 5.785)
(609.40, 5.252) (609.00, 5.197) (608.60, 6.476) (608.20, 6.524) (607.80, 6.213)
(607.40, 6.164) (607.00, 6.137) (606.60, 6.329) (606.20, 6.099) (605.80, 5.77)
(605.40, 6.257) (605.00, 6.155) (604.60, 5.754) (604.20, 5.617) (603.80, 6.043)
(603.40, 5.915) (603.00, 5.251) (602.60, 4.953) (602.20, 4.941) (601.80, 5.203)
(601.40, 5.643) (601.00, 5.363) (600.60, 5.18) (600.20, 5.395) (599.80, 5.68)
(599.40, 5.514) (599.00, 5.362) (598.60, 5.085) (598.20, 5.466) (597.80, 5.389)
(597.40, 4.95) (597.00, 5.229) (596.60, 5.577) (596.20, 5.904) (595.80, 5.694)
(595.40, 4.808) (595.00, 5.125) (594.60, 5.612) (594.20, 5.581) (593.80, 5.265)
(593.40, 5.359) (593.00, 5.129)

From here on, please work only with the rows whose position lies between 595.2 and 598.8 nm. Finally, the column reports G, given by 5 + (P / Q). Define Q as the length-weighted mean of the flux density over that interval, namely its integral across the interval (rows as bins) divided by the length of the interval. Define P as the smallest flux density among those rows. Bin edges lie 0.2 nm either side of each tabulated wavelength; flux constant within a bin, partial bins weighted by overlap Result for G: 5.90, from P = 4.808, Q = 5.3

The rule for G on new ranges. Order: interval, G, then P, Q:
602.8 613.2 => 5.87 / 5.197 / 6.0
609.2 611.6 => 5.92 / 5.252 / 5.7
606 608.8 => 5.97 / 6.099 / 6.3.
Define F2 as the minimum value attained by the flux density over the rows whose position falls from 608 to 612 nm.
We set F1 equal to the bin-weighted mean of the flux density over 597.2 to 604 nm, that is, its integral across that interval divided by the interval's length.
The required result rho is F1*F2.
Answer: 27.9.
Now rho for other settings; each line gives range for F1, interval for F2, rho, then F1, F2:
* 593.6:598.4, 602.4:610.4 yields 26.7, 5.38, 4.953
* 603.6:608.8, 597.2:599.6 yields 30.3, 6.12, 4.95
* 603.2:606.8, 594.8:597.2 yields 28.8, 5.99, 4.808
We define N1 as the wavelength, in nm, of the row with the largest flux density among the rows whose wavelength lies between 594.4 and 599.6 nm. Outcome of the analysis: 596.20 nm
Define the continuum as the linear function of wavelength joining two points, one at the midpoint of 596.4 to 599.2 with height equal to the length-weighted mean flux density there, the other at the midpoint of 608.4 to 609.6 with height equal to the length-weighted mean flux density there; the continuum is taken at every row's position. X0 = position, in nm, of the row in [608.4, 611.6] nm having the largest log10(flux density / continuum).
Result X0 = 608.60 nm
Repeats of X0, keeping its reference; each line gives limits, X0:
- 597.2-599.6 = 599.40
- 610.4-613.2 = 612.60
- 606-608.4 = 608.20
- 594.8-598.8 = 596.20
